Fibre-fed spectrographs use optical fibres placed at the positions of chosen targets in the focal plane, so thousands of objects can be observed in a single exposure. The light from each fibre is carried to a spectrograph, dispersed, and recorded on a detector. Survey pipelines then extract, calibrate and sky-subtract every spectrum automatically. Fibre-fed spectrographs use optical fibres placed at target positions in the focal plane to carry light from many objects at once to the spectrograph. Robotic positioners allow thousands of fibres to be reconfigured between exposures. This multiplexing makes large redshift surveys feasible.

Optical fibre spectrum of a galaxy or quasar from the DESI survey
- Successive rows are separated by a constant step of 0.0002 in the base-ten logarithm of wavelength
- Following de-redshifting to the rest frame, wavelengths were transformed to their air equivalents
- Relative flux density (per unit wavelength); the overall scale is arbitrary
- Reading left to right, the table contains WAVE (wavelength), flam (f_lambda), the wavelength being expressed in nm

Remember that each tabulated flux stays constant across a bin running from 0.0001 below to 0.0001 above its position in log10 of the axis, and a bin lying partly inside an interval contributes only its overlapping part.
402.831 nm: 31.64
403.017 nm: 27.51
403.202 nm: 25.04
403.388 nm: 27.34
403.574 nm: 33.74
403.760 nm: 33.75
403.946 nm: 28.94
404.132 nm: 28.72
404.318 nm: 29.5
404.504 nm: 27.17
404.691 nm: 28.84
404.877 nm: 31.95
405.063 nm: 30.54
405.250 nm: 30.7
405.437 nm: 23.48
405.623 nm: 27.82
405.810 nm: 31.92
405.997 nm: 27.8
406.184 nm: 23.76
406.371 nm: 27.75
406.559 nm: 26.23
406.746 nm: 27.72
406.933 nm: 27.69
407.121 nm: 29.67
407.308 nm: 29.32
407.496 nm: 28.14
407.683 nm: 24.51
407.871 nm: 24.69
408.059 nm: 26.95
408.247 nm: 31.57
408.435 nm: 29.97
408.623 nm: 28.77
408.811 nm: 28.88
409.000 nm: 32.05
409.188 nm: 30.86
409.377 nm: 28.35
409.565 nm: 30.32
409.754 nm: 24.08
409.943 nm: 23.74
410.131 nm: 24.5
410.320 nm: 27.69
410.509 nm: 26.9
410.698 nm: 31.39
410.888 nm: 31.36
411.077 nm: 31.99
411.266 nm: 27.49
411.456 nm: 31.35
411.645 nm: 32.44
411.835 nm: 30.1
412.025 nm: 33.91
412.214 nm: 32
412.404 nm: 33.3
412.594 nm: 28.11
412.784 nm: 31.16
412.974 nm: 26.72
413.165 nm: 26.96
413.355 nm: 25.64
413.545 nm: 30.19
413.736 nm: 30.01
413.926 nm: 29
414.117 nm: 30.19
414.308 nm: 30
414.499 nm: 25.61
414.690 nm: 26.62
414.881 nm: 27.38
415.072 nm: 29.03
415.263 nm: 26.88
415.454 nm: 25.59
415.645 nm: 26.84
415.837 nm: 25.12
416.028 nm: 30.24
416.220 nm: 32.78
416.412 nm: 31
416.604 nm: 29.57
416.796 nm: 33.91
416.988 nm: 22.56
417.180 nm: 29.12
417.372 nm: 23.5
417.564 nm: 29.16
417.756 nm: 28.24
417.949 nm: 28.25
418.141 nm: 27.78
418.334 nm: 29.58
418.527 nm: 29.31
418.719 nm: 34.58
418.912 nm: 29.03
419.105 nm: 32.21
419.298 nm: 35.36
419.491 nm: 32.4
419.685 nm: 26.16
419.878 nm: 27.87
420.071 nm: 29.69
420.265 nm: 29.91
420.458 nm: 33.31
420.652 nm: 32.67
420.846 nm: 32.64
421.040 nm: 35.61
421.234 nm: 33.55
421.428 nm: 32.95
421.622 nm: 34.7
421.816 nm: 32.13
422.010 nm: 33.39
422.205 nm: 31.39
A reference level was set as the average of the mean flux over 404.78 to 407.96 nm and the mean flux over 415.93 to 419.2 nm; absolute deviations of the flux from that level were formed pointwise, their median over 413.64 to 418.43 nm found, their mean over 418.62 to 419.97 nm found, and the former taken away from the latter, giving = 1.84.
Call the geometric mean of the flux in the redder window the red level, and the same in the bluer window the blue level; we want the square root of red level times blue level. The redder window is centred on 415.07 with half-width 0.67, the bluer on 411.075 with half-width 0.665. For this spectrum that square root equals 28.5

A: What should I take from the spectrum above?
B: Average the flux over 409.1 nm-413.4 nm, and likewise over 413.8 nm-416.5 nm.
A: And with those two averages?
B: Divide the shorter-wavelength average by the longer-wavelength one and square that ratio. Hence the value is 1.06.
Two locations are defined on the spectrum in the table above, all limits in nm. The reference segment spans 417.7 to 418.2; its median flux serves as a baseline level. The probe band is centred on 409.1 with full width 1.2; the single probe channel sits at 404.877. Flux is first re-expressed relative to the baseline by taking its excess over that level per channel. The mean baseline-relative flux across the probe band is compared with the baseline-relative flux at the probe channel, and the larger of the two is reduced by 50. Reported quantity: -46.3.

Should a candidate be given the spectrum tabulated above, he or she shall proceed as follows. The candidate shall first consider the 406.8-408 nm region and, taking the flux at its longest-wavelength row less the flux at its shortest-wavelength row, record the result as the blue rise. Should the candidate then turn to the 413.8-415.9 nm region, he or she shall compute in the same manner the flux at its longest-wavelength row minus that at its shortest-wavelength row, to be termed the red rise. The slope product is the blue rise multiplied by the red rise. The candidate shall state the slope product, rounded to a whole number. 12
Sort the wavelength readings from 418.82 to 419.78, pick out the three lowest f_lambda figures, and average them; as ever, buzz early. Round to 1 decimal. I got 29.1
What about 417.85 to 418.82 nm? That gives 28.4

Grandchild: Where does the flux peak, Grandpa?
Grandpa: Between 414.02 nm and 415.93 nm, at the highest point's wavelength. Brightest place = 414.117 nm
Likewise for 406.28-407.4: 407.121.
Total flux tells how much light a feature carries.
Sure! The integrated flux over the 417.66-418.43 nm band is 21.9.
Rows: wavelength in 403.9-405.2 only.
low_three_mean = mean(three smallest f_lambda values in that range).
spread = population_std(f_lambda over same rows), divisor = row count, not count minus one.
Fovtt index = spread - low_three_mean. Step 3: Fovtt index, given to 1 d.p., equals -26.8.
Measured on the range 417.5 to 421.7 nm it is -24.5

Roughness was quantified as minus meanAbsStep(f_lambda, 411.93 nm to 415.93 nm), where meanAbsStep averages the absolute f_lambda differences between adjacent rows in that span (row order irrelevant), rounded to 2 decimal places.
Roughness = -1.94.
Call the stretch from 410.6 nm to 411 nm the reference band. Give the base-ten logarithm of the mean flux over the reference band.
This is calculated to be 1.50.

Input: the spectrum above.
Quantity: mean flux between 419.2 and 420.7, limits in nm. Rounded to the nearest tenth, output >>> 30.9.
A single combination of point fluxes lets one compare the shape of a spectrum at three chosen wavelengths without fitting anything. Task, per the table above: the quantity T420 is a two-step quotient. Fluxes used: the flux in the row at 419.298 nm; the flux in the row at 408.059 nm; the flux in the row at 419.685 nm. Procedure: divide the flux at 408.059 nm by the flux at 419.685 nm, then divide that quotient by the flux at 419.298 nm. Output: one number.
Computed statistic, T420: 0.029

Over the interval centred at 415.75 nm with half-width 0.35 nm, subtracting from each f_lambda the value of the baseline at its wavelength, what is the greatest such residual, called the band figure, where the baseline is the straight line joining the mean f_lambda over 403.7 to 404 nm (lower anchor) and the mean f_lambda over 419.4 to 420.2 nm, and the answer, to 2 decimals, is 0.66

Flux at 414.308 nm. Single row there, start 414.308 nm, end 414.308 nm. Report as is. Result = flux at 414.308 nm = 30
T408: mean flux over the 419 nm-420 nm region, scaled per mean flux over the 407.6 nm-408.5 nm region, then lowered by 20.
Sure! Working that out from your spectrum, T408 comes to -18.9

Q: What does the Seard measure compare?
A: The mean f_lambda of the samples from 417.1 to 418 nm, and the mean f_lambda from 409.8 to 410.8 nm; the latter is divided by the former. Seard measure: 0.97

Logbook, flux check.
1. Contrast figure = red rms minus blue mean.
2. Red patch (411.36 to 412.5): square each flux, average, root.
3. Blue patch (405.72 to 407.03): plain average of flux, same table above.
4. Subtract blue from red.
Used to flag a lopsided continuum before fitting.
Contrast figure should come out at 4.7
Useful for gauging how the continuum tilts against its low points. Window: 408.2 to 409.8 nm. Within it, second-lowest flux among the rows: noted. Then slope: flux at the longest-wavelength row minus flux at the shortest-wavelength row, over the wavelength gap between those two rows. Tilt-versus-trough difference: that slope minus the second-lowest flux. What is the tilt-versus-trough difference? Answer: -33.3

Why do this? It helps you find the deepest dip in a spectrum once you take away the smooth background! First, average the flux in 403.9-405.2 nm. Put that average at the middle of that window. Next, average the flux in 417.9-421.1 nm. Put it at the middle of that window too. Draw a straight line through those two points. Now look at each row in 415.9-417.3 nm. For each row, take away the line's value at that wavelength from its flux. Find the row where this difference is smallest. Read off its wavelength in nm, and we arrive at 416.988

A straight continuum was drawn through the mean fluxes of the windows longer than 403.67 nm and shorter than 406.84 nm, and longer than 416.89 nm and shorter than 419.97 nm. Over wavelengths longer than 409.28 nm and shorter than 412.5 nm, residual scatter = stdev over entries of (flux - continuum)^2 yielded 9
